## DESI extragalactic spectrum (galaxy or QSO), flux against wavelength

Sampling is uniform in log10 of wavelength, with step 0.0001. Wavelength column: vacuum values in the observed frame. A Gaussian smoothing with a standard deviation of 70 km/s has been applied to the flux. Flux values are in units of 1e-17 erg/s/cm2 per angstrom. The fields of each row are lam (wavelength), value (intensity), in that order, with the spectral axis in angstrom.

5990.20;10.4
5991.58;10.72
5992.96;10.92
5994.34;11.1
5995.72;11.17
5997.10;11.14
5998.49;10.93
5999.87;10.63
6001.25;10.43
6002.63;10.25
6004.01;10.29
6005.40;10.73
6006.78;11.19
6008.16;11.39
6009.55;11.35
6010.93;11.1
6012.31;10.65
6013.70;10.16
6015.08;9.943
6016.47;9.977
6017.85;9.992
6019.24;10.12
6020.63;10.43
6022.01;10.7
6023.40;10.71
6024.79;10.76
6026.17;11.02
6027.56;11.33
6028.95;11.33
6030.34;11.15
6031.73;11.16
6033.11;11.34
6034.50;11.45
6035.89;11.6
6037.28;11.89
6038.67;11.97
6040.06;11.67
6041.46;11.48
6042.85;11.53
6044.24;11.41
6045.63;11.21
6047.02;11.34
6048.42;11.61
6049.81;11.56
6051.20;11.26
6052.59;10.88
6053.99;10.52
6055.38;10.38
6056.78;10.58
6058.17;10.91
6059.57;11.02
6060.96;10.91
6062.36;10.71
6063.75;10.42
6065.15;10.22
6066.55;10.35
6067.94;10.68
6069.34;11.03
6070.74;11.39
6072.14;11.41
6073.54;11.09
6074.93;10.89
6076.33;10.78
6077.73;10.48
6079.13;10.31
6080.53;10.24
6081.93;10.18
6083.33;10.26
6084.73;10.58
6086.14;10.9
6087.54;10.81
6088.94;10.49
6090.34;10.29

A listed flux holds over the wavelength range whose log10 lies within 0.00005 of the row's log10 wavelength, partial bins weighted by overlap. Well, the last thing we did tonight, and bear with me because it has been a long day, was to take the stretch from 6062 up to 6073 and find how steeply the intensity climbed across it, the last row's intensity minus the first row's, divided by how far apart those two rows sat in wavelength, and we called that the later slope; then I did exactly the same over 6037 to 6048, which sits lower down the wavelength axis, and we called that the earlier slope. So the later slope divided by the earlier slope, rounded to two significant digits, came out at -1.3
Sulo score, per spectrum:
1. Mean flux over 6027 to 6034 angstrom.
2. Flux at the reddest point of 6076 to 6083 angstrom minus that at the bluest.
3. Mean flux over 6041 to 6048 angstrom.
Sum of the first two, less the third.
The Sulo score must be -0.73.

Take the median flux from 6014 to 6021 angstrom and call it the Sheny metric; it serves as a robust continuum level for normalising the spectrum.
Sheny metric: 10.0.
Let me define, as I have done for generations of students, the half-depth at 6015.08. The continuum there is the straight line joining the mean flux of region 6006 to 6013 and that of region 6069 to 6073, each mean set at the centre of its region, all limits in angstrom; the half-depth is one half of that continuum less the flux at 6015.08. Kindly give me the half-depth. 0.6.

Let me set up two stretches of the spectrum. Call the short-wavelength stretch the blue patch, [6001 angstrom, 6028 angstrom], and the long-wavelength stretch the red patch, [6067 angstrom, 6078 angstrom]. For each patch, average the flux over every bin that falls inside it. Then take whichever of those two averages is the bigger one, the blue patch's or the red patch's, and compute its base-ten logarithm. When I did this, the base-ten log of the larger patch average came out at 1.04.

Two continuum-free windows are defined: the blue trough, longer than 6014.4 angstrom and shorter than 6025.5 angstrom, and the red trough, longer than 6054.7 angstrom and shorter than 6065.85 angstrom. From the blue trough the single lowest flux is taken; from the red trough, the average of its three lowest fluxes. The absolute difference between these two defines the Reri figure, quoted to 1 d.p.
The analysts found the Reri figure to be 0.4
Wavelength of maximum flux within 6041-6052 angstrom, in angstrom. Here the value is 6048.42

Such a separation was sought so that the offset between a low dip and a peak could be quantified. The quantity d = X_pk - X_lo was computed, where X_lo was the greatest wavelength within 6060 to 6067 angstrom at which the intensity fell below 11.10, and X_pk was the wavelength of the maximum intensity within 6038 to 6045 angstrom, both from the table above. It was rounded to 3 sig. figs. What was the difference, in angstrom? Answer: -27.9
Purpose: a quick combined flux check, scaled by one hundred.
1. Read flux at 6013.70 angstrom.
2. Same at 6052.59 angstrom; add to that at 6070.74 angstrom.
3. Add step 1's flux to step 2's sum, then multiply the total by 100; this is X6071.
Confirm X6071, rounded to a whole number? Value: 3243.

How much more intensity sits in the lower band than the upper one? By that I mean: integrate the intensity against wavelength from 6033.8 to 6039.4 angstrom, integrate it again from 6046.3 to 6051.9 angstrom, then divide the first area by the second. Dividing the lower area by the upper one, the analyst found 1.02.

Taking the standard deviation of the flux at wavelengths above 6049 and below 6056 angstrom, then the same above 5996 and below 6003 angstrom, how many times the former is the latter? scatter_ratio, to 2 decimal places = 0.73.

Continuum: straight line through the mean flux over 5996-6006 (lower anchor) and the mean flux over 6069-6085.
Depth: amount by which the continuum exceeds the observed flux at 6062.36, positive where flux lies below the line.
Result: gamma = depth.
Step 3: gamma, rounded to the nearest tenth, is 0.0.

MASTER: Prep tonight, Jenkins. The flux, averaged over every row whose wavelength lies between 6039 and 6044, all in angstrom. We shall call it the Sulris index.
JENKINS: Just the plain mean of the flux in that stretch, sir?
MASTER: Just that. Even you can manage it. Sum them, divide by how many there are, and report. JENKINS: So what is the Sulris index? 11.56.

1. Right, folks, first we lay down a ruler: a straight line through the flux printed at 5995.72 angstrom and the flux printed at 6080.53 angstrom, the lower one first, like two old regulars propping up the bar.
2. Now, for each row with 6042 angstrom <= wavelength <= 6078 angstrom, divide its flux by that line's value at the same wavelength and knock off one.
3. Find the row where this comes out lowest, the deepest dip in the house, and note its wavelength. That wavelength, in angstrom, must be 6065.15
